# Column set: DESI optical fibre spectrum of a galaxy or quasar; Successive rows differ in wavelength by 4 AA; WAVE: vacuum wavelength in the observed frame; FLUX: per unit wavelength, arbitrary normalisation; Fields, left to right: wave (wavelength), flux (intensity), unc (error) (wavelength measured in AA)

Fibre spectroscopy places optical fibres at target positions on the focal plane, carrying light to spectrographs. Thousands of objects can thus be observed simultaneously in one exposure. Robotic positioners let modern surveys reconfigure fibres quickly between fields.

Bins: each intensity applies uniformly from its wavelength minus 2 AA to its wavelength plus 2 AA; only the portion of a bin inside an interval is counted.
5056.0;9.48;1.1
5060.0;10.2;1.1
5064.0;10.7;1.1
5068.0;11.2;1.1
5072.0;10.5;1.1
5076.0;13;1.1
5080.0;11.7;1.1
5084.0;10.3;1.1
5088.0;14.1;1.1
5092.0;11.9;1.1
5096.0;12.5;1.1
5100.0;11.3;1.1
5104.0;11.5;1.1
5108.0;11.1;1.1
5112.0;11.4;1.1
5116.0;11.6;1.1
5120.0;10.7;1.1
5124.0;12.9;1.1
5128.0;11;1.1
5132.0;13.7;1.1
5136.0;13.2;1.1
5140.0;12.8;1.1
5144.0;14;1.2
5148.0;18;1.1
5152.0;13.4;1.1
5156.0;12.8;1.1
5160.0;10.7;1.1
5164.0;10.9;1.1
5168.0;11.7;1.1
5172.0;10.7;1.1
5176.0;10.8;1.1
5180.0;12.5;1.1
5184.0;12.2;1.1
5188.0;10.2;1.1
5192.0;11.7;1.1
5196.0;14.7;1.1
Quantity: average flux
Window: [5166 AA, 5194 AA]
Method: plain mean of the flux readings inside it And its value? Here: 11.4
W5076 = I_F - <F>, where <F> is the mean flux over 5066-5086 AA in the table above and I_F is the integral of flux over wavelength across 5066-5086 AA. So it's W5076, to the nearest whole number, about 215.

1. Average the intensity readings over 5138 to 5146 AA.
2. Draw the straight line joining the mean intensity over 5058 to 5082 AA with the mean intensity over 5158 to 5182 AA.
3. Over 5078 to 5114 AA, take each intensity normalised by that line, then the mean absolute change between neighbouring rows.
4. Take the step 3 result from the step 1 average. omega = 13.3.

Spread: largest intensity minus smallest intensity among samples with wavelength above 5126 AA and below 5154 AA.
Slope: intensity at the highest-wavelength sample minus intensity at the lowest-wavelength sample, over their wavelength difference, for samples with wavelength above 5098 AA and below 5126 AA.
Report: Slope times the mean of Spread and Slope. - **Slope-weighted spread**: 0.24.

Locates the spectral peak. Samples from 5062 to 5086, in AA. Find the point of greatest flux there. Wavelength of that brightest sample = 5076.0 AA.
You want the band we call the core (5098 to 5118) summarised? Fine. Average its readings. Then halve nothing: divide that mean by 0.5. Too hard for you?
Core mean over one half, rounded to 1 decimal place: 22.8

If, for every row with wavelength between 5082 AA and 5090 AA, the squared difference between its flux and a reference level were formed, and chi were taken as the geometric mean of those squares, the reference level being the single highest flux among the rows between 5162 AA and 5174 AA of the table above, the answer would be 3.4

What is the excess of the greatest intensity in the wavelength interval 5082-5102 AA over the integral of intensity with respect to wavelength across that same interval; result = -226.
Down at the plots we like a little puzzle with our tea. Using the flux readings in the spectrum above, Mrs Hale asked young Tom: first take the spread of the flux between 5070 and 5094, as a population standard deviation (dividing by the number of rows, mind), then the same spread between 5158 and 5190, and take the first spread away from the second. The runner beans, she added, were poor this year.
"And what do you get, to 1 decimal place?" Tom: -0.6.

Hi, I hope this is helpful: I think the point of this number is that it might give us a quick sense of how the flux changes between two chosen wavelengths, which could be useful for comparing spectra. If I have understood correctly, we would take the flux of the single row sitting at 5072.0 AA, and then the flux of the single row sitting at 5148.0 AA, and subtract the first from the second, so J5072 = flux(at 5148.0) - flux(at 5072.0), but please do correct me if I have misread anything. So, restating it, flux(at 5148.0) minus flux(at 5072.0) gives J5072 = 7.5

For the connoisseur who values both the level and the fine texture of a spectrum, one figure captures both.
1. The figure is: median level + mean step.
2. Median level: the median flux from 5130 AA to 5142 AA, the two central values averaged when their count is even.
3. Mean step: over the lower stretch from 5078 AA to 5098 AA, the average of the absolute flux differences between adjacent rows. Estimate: 15.2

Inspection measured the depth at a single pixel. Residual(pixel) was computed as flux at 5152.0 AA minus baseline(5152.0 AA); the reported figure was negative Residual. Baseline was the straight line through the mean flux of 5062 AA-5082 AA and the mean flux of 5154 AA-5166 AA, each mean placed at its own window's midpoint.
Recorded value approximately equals -1.9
